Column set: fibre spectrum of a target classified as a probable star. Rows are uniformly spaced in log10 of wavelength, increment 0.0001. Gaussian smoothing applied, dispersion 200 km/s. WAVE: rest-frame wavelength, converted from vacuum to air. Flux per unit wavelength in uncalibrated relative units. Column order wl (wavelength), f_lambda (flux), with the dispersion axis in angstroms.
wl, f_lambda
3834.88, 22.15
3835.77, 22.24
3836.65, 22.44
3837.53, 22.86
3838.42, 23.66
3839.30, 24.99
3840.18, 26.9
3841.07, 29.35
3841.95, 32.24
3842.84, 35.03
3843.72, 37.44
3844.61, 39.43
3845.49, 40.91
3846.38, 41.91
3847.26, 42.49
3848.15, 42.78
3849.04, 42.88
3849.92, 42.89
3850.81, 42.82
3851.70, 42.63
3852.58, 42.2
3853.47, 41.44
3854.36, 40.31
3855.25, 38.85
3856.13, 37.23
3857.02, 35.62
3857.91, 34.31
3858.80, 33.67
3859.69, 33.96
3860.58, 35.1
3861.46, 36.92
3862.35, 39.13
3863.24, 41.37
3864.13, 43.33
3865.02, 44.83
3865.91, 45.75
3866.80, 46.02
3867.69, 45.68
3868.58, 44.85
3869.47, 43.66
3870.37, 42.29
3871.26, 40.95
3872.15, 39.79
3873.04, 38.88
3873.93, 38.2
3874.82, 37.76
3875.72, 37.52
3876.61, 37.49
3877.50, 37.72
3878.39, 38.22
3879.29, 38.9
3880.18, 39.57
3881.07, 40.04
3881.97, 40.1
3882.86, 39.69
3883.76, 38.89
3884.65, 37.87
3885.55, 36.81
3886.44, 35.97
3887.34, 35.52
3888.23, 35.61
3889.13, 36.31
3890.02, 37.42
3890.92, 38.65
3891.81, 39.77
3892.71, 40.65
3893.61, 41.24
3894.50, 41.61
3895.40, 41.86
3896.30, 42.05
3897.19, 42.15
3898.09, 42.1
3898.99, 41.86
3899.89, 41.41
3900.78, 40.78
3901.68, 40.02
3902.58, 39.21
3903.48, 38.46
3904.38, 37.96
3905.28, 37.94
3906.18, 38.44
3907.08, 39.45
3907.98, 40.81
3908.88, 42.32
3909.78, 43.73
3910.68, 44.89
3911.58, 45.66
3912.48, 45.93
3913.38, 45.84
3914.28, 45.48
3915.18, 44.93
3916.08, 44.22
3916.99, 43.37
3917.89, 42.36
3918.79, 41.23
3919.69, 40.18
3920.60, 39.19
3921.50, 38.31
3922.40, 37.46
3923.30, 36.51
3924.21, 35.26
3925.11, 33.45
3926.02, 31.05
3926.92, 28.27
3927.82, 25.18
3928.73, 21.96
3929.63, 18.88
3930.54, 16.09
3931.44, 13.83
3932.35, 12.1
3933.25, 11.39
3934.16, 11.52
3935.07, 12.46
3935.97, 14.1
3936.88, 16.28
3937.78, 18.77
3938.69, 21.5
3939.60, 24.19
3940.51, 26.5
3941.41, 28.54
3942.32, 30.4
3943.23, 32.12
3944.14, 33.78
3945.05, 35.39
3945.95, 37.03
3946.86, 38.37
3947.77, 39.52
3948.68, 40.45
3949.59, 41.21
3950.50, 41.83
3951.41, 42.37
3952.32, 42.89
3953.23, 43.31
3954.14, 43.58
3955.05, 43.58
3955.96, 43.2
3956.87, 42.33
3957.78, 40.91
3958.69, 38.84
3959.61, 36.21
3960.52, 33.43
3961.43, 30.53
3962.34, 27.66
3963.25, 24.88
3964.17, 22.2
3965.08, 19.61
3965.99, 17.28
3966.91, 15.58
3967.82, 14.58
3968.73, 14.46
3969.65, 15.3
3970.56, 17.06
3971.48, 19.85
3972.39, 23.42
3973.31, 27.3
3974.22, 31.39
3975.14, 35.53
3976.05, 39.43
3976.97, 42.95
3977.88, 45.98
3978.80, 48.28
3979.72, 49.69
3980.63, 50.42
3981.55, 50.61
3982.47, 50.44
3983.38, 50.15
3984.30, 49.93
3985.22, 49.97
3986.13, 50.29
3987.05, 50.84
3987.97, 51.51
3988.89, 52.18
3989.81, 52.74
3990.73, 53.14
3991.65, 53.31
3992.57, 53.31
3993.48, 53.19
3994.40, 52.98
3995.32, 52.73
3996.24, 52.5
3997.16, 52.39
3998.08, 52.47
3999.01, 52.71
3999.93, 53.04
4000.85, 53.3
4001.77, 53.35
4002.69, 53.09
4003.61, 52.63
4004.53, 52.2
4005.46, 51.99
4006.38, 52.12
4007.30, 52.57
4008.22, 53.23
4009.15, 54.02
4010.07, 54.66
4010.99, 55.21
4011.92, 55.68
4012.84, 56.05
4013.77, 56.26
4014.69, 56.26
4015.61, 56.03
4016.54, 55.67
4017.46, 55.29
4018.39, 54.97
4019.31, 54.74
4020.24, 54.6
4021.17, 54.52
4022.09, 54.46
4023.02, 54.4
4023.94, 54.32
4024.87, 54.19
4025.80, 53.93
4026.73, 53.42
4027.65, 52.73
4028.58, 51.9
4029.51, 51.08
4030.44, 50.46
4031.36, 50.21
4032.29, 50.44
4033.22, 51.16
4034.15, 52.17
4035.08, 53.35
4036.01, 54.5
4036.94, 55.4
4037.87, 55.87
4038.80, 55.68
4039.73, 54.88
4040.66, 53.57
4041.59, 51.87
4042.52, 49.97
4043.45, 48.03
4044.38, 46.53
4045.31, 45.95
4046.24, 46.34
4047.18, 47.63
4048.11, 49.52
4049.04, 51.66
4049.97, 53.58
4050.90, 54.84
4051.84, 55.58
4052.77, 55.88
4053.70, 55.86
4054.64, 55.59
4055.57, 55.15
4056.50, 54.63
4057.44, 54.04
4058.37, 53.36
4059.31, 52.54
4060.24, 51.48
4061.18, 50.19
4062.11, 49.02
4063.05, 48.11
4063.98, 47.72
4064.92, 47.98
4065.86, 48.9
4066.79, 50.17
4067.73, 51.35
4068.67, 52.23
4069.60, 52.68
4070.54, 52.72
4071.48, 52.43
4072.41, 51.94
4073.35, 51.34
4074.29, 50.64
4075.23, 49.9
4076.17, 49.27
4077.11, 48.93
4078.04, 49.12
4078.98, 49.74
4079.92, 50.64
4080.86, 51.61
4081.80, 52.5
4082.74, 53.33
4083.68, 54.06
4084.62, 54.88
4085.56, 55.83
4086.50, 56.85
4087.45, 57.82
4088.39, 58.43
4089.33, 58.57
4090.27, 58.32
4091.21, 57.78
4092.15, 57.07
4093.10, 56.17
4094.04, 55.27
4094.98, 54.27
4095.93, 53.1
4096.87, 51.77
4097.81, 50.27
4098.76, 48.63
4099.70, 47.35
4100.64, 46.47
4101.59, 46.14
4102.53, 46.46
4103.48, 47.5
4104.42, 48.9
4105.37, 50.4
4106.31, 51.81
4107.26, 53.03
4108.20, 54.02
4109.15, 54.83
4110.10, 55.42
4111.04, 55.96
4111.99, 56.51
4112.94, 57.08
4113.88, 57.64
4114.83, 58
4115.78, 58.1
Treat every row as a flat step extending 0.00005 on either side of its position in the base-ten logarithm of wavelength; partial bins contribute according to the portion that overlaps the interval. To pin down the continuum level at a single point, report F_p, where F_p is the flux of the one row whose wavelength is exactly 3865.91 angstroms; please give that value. 45.75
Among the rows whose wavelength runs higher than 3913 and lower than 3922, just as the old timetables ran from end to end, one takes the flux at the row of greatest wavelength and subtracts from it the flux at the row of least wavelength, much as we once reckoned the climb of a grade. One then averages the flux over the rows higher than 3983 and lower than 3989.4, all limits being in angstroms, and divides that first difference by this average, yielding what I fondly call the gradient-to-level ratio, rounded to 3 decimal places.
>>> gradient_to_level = -0.149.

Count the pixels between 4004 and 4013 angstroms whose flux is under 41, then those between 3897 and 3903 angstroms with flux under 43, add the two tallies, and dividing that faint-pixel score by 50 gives 0.140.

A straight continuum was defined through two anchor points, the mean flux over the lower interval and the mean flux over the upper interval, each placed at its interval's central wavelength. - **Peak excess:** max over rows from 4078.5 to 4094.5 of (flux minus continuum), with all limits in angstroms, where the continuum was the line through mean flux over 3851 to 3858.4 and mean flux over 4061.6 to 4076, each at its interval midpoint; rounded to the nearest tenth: 7.0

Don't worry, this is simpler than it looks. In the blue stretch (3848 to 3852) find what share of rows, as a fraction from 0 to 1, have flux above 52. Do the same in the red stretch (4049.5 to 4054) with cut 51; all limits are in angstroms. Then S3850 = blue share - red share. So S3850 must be -1.00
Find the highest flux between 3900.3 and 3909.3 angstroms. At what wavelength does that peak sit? 3908.88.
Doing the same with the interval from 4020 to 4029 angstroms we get 4020.24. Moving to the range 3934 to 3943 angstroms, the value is 3942.32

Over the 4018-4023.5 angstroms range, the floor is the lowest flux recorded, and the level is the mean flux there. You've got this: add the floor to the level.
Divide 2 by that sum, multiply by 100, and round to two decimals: 1.83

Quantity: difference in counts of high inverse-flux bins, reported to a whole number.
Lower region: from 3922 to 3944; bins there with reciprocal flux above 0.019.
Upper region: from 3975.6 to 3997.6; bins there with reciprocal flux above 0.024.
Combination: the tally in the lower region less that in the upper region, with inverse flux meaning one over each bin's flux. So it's 23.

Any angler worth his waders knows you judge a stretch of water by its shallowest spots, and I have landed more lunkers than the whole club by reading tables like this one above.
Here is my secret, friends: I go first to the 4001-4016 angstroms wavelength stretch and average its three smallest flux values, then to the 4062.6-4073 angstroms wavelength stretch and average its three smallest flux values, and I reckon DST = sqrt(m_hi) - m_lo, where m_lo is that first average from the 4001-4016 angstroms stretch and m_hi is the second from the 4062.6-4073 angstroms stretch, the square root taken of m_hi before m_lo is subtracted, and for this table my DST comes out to -45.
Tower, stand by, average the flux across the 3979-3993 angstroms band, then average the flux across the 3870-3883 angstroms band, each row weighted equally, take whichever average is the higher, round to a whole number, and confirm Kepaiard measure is 51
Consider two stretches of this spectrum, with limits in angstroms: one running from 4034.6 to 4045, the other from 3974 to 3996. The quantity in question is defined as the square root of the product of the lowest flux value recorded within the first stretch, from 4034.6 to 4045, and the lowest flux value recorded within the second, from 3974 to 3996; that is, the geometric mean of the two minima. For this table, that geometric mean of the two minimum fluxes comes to 38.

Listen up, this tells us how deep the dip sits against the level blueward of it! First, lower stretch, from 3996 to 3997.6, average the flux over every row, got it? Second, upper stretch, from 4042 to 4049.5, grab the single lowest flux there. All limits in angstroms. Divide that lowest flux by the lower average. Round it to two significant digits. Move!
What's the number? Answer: 0.88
